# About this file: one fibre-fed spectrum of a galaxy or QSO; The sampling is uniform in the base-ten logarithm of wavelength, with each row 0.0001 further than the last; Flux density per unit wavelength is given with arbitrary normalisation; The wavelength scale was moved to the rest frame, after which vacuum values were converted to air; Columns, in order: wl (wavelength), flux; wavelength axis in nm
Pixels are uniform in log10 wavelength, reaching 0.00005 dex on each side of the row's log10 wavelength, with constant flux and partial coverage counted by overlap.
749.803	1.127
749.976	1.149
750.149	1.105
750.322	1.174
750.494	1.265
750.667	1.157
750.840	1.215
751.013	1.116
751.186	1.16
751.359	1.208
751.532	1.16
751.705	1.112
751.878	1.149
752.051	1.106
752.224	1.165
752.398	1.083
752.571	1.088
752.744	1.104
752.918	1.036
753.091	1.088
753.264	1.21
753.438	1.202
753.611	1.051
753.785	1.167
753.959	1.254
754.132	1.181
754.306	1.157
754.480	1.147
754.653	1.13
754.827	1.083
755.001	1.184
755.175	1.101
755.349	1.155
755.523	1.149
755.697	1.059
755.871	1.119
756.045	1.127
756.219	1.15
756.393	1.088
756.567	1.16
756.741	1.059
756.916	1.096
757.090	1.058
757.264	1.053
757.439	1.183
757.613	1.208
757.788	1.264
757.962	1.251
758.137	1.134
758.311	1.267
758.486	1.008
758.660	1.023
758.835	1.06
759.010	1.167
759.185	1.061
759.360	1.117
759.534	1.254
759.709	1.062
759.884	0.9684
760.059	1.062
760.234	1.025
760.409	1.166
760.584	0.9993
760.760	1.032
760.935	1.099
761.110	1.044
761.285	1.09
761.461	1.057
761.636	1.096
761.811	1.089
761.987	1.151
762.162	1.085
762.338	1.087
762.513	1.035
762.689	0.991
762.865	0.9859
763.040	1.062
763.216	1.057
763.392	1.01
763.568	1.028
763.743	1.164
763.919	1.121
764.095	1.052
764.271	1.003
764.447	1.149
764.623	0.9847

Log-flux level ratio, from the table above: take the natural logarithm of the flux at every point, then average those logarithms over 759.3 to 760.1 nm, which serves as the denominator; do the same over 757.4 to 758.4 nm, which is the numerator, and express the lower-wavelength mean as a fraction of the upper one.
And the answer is 2.3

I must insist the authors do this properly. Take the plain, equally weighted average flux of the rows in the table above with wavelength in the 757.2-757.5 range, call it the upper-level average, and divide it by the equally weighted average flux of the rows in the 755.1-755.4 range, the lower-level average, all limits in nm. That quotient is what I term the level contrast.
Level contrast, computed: 0.99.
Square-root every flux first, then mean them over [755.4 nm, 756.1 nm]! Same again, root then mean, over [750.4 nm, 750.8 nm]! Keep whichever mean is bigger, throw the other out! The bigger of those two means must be 1.10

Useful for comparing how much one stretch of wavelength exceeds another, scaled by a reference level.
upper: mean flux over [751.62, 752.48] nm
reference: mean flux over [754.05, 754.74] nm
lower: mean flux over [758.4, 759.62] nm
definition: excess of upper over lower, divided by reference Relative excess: 0.021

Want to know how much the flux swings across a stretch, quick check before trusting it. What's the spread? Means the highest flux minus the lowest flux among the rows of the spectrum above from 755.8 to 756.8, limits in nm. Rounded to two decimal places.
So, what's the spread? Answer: 0.10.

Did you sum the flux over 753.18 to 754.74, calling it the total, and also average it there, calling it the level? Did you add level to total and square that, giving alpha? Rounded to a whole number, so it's 136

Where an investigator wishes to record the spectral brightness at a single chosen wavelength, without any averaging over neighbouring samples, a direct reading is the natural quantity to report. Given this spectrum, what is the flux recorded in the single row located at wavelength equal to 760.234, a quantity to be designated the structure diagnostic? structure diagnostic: 1.025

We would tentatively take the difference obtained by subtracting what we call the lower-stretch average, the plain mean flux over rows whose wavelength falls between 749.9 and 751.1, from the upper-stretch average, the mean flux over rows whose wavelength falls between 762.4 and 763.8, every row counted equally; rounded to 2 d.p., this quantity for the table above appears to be -0.13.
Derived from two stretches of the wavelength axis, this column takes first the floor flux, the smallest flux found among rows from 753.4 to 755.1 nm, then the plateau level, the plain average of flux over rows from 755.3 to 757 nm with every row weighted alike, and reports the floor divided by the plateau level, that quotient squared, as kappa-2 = 0.89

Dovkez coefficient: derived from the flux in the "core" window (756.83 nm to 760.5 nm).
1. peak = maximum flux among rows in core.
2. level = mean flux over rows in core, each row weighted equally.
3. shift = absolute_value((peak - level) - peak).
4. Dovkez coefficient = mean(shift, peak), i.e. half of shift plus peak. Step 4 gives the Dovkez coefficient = 1.19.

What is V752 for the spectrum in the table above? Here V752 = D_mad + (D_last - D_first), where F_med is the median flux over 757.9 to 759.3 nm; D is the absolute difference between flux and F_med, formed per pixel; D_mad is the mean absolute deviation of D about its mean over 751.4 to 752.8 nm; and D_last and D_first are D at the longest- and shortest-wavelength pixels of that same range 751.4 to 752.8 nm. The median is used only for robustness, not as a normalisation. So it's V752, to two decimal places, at -0.03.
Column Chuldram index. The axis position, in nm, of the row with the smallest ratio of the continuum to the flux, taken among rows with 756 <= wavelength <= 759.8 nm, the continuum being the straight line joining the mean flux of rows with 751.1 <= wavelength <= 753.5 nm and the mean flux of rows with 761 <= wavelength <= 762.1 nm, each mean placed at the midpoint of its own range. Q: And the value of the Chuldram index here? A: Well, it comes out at 758.311 nm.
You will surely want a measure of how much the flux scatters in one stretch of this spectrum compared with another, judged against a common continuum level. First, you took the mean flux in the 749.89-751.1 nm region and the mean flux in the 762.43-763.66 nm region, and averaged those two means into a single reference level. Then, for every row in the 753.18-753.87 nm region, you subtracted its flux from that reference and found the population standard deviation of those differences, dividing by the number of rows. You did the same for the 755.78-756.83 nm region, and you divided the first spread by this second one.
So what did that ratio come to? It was 1.8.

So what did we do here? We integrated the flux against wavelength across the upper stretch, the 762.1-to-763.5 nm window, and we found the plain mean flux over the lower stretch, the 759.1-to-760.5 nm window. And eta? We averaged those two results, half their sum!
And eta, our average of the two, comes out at 1.27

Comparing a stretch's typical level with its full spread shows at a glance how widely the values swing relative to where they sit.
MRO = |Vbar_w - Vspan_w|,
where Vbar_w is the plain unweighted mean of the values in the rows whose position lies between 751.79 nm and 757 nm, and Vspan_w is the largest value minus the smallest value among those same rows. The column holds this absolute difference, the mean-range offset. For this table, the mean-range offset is 0.91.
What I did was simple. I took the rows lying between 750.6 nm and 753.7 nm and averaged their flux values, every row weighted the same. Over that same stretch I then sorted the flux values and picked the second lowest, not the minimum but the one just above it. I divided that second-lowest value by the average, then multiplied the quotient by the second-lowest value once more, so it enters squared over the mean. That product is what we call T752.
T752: 0.974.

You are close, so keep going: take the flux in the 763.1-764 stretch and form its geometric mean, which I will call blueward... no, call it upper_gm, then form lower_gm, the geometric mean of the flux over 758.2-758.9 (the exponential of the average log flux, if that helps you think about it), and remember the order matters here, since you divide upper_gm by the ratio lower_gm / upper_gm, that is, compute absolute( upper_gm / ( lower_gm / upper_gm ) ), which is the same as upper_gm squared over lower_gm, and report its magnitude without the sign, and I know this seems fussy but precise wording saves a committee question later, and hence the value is 1.06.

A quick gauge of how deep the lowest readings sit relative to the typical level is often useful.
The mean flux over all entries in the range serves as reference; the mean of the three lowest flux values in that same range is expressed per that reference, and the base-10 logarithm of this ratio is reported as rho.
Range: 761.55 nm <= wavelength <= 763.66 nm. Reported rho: -0.026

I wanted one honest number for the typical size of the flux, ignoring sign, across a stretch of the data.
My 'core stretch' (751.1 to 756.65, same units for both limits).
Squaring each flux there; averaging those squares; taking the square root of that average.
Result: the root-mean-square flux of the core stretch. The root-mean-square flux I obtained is 1.14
